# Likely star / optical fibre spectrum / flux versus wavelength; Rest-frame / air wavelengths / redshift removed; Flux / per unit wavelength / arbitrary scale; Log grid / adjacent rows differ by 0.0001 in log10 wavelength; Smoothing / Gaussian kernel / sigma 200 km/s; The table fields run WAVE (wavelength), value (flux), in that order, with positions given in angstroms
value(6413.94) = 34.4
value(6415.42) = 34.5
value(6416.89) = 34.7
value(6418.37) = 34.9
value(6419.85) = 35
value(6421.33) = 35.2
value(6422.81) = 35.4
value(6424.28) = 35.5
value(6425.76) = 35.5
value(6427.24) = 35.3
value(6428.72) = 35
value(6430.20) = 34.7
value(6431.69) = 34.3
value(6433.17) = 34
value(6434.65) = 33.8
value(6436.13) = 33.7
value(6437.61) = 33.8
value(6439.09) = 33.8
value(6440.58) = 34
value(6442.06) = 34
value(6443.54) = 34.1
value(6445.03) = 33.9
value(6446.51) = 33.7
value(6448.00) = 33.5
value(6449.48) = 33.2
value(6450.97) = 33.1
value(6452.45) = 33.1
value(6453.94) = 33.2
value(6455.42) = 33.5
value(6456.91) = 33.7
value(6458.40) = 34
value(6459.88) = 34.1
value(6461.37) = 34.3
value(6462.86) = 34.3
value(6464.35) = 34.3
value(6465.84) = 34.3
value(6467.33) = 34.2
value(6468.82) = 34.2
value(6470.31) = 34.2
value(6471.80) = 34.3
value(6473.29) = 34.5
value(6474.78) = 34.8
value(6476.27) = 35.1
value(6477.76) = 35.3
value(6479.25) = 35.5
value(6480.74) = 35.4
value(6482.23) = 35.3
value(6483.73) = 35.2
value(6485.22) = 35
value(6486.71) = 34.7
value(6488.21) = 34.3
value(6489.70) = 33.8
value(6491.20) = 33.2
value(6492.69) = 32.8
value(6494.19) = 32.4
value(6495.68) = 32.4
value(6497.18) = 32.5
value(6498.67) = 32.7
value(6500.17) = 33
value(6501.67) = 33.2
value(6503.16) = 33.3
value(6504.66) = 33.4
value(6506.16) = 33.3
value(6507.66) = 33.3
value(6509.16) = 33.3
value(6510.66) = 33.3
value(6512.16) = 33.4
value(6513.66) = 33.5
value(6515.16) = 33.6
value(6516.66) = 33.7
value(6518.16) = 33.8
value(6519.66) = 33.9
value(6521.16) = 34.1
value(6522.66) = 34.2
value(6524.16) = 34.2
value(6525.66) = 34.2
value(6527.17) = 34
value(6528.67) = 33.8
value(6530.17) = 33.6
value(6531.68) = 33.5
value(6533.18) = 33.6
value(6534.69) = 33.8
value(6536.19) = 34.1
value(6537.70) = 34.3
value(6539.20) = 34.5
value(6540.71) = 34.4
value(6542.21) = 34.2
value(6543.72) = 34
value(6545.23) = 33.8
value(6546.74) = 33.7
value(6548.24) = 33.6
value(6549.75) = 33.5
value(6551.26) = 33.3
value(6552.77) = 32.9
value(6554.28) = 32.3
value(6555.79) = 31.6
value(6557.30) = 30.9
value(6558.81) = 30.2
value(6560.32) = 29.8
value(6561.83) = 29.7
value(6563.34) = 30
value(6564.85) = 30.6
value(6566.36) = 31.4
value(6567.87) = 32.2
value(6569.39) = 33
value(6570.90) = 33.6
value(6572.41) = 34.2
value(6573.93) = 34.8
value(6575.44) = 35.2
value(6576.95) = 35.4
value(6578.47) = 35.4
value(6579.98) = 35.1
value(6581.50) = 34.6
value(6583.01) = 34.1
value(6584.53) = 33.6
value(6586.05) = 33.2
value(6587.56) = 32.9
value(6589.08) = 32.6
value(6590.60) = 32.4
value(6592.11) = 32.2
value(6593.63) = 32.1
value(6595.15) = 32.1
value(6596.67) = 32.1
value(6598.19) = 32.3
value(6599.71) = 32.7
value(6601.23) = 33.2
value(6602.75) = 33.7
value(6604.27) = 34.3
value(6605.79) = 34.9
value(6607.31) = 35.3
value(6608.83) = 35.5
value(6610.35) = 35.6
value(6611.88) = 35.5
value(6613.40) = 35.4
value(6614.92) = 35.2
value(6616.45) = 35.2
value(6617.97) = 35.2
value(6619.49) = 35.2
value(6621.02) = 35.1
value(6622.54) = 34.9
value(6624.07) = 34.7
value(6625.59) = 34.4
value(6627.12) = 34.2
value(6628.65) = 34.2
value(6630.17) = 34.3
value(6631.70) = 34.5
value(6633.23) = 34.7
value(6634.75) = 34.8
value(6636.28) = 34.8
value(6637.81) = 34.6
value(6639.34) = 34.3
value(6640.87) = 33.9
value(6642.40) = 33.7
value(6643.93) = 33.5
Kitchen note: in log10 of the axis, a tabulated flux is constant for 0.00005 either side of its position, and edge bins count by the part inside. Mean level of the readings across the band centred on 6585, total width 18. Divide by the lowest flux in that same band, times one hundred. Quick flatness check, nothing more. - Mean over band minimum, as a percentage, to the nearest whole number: 105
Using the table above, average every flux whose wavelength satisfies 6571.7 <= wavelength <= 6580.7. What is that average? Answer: 35.0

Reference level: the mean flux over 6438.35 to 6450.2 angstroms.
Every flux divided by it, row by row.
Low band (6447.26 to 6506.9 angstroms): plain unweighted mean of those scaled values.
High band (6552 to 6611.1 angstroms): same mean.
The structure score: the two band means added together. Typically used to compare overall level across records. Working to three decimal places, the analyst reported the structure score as 1.982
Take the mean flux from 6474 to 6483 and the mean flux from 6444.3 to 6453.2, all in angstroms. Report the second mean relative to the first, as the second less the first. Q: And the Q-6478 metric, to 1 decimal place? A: -1.8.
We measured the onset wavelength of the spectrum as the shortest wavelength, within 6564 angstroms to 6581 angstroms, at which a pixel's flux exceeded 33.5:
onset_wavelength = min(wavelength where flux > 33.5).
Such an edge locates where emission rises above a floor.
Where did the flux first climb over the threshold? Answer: 6570.90 angstroms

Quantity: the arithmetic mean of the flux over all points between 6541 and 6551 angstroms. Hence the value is 33.8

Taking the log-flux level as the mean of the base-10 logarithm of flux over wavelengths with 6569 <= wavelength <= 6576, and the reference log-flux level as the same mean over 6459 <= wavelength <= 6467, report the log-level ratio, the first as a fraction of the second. 1.00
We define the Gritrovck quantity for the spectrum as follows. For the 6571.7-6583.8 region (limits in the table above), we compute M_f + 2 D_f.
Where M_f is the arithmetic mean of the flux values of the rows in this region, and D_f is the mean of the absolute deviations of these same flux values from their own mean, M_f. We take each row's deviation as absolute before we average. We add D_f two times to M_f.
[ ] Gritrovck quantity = 35.7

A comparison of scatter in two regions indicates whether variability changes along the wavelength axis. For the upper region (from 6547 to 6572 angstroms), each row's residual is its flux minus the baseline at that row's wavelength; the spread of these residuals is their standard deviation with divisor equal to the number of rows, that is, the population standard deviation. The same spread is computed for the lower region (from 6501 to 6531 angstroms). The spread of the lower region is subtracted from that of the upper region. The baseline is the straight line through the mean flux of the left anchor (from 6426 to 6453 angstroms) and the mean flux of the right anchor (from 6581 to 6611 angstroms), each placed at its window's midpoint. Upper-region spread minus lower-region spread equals 1.0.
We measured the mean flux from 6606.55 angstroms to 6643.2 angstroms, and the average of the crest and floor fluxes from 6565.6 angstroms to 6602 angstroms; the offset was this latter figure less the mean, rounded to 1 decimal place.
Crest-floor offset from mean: -1.4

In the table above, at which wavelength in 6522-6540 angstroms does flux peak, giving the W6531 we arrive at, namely 6539.20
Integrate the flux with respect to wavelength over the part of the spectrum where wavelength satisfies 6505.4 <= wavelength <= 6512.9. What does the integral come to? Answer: 250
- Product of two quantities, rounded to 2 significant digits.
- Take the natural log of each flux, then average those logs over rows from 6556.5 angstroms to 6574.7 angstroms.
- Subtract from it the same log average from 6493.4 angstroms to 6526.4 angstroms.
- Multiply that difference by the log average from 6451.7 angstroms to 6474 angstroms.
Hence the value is -0.19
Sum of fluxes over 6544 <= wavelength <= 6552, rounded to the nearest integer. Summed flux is 168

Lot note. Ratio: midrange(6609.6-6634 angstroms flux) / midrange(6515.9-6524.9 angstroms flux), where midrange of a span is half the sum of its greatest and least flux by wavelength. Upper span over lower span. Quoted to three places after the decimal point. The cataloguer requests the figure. 1.028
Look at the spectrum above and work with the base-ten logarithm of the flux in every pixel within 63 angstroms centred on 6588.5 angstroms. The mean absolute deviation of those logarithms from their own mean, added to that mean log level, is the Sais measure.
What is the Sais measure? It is 1.54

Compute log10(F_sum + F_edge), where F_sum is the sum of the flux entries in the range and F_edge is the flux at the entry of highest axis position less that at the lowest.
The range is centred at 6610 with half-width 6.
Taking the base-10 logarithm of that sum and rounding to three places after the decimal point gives 2.451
